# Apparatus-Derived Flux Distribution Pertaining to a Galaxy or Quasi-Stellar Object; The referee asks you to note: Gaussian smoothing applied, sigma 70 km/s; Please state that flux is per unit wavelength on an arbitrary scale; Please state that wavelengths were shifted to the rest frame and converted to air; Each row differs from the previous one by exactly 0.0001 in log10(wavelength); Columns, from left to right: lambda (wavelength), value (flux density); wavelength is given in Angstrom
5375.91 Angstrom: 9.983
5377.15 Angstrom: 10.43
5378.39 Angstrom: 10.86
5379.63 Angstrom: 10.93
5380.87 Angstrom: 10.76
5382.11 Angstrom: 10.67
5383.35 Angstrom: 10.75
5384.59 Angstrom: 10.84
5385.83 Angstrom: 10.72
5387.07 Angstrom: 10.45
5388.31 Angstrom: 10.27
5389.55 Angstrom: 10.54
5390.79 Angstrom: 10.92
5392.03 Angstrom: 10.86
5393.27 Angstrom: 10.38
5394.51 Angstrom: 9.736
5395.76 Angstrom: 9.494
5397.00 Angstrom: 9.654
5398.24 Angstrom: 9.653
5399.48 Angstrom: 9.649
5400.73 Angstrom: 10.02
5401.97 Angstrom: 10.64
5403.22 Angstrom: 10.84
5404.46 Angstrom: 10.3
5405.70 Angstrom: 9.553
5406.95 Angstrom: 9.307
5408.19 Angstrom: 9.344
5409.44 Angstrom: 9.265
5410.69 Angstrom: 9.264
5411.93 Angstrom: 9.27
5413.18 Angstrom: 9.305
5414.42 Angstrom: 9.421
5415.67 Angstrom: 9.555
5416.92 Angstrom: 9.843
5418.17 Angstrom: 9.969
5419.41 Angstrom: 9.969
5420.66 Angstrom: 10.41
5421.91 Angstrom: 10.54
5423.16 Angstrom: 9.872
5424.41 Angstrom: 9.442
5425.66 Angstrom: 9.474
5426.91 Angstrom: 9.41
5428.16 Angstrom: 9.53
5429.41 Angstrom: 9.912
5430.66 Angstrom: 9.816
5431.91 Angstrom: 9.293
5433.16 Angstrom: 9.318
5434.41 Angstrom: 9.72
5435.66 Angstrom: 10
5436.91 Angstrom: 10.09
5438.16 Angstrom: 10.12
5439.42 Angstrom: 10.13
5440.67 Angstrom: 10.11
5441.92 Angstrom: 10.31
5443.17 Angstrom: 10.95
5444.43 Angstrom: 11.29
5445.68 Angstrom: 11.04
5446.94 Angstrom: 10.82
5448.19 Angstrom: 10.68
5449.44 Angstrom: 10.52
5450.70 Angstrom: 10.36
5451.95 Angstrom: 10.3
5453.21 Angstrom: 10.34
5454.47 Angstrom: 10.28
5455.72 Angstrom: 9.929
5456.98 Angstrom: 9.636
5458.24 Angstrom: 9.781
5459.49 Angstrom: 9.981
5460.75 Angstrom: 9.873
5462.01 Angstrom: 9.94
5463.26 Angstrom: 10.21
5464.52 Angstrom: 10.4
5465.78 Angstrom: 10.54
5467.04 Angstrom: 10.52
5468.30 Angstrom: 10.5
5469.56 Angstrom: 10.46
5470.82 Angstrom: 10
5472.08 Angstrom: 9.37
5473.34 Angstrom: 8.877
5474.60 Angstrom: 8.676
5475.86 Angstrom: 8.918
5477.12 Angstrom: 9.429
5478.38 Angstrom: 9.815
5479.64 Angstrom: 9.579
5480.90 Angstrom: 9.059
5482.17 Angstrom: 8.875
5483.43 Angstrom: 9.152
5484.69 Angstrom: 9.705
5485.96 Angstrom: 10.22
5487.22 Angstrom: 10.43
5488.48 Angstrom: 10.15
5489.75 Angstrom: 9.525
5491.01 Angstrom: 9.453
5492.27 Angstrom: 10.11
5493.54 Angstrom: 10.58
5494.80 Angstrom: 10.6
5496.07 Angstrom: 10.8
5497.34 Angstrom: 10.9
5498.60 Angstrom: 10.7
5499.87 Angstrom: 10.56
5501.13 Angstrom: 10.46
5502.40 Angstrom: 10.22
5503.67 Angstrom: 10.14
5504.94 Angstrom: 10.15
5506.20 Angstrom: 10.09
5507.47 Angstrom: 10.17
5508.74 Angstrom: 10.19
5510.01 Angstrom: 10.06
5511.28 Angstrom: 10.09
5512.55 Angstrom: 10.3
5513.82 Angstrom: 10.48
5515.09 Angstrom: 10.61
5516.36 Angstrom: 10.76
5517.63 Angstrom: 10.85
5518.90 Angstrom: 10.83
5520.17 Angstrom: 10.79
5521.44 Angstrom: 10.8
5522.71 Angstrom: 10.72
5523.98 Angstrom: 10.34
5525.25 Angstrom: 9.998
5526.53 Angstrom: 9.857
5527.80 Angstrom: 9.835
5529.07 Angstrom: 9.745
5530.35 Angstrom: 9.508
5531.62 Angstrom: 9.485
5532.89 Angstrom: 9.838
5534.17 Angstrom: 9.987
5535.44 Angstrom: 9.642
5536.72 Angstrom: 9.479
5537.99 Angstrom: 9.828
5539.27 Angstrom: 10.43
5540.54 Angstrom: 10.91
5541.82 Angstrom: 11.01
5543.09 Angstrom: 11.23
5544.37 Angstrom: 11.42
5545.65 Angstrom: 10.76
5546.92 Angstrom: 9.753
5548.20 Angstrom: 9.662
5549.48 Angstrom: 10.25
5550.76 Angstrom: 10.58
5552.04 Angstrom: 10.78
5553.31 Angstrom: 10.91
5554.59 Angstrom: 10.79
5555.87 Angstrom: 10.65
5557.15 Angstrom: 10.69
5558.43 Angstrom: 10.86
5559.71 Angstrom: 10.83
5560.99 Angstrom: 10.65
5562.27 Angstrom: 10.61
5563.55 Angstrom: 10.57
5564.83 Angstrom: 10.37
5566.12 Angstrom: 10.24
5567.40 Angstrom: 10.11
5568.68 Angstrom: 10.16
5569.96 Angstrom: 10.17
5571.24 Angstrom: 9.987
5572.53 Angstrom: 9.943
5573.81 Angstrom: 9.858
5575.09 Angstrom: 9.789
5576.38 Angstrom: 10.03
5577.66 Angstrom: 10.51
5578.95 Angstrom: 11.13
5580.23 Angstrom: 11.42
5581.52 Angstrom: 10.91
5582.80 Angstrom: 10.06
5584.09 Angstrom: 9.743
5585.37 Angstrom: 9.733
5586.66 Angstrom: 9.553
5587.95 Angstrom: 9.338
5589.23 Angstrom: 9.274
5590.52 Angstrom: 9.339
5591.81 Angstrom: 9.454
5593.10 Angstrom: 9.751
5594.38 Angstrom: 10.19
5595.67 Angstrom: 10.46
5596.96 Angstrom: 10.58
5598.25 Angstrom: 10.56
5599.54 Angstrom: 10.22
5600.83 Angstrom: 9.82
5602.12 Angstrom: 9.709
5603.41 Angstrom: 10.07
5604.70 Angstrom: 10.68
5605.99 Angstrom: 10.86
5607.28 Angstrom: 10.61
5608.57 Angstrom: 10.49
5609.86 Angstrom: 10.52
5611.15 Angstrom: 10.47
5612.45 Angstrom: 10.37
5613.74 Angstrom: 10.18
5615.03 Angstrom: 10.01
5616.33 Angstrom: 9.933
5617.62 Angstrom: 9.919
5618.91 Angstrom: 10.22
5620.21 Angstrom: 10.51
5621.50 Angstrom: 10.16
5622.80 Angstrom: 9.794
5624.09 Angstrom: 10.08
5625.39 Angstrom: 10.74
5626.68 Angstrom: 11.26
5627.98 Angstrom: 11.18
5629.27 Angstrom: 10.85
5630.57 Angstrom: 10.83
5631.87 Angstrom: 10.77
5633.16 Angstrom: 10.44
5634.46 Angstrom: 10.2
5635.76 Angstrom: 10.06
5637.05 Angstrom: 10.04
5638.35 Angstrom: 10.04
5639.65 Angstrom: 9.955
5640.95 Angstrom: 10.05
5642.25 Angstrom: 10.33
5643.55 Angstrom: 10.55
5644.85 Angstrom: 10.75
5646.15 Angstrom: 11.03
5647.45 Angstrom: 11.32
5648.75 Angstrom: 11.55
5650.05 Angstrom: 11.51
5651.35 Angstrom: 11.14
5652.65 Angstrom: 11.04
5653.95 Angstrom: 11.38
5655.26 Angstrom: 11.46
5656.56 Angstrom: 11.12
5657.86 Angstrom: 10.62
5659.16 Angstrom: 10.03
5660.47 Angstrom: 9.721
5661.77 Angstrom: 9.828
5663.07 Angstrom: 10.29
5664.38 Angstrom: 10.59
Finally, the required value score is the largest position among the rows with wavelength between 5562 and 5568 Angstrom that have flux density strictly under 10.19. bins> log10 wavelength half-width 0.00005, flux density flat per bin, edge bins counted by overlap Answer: 5567.40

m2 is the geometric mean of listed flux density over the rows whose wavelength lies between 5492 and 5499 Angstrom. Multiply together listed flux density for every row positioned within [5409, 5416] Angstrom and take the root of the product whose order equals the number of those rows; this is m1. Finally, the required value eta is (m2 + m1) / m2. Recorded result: 1.881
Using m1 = 9.3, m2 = 10.6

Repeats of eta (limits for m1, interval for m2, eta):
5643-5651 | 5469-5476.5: 2.187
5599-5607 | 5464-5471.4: 1.982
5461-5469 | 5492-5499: 1.975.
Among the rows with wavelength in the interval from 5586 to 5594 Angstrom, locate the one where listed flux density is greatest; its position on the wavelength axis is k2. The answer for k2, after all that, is 5593.10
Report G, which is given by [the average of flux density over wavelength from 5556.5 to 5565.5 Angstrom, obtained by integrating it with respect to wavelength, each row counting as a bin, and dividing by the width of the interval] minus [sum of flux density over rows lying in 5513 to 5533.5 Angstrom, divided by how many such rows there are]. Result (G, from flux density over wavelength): 0.37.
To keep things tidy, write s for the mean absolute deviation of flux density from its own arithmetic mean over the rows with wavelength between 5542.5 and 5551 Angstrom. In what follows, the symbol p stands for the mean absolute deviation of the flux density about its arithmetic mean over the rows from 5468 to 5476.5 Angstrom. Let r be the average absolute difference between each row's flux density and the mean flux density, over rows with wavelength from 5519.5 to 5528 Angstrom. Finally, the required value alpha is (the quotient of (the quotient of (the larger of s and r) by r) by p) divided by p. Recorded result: 3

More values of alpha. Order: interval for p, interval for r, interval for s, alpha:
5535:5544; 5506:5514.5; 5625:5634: 5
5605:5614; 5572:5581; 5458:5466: 51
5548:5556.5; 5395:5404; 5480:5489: 12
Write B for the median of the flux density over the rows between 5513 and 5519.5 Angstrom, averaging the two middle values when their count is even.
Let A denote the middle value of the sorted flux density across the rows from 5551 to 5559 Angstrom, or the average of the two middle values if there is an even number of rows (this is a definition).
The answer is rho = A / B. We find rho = 1.00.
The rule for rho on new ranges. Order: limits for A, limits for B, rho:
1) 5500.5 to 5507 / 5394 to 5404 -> 1.05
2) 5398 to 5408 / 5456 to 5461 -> 1.00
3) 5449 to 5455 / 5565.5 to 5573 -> 1.02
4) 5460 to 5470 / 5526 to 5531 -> 1.07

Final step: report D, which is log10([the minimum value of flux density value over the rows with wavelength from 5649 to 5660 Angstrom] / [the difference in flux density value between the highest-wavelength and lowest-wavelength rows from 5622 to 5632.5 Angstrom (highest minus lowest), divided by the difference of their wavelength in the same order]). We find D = 1.97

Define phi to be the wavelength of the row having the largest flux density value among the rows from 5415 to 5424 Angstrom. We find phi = 5421.91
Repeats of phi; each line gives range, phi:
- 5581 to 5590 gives 5581.52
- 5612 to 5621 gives 5620.21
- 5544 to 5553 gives 5544.37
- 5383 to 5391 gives 5390.79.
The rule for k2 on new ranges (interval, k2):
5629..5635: 5629.27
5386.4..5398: 5390.79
